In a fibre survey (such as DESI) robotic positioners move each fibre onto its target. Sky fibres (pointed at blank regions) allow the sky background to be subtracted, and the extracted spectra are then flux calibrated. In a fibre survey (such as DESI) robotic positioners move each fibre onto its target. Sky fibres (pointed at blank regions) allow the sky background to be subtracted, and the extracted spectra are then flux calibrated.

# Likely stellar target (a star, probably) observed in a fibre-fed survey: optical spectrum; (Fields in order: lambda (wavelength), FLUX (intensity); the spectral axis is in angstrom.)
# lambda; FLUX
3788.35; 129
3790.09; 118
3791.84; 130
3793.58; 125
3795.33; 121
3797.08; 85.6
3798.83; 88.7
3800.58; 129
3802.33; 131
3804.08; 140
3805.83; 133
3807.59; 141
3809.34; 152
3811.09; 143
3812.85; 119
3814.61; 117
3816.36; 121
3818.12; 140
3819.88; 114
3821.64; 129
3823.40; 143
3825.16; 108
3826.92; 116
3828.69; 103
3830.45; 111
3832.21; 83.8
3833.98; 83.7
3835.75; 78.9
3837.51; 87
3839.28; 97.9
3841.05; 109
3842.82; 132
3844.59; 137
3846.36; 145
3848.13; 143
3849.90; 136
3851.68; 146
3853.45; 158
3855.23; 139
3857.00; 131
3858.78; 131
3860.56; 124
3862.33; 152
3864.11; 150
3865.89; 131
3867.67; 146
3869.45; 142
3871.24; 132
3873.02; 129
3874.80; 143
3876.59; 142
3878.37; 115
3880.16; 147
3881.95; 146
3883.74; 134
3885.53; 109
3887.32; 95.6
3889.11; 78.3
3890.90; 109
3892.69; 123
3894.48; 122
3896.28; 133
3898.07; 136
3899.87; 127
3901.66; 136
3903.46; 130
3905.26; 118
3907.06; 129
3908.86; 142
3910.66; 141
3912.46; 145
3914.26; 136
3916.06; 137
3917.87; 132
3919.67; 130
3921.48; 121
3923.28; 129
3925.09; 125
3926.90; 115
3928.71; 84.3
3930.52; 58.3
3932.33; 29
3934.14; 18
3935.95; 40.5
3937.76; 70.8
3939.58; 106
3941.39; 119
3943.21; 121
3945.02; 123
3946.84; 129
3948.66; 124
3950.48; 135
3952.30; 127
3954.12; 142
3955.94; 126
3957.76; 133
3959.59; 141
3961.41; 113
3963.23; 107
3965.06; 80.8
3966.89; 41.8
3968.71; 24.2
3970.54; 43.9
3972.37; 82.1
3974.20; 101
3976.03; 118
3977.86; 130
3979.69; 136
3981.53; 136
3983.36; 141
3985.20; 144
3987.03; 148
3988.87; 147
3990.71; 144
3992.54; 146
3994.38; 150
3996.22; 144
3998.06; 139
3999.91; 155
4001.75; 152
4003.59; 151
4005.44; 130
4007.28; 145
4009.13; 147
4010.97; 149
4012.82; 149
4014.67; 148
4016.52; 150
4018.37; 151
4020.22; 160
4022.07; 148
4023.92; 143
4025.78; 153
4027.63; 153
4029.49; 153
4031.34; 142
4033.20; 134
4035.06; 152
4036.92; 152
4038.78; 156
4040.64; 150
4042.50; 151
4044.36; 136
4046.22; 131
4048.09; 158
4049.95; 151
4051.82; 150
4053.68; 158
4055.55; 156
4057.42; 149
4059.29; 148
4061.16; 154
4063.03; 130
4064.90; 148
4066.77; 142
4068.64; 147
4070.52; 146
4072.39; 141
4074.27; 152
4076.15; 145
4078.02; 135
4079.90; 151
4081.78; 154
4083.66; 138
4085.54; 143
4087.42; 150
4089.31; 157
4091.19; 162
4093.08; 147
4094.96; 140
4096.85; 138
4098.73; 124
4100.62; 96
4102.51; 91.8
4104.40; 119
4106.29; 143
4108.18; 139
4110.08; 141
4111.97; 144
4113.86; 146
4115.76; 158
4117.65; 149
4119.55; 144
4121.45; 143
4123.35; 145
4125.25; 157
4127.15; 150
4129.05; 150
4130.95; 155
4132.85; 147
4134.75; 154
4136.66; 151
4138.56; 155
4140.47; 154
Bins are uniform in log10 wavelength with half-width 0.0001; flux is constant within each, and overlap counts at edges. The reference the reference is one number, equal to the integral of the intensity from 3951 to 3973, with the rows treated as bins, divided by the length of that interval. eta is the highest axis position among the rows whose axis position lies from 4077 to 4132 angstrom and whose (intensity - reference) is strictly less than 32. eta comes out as 4104.40 angstrom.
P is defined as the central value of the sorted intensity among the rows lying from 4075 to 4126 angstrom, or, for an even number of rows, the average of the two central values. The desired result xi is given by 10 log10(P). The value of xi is 21.6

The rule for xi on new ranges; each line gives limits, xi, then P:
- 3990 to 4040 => 21.7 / 149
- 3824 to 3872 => 21.2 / 131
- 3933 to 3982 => 20.8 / 119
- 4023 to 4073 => 21.8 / 150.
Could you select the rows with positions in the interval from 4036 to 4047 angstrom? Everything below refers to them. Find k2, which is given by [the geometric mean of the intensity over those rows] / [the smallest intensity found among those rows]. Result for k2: 1.11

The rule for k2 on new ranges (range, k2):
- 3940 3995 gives 4.59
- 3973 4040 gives 1.42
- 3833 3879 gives 1.61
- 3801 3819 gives 1.14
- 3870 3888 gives 1.34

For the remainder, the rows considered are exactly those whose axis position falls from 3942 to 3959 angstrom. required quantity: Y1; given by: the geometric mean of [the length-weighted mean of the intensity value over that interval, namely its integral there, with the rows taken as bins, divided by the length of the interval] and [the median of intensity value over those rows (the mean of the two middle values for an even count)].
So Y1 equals 128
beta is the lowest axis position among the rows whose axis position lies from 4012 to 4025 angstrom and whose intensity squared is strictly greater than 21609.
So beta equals 4012.82 angstrom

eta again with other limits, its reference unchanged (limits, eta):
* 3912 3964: 3963.23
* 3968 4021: 3976.03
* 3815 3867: 3860.56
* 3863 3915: 3907.06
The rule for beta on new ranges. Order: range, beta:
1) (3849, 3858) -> 3853.45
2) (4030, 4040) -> 4035.06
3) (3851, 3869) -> 3853.45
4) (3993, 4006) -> 3994.38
